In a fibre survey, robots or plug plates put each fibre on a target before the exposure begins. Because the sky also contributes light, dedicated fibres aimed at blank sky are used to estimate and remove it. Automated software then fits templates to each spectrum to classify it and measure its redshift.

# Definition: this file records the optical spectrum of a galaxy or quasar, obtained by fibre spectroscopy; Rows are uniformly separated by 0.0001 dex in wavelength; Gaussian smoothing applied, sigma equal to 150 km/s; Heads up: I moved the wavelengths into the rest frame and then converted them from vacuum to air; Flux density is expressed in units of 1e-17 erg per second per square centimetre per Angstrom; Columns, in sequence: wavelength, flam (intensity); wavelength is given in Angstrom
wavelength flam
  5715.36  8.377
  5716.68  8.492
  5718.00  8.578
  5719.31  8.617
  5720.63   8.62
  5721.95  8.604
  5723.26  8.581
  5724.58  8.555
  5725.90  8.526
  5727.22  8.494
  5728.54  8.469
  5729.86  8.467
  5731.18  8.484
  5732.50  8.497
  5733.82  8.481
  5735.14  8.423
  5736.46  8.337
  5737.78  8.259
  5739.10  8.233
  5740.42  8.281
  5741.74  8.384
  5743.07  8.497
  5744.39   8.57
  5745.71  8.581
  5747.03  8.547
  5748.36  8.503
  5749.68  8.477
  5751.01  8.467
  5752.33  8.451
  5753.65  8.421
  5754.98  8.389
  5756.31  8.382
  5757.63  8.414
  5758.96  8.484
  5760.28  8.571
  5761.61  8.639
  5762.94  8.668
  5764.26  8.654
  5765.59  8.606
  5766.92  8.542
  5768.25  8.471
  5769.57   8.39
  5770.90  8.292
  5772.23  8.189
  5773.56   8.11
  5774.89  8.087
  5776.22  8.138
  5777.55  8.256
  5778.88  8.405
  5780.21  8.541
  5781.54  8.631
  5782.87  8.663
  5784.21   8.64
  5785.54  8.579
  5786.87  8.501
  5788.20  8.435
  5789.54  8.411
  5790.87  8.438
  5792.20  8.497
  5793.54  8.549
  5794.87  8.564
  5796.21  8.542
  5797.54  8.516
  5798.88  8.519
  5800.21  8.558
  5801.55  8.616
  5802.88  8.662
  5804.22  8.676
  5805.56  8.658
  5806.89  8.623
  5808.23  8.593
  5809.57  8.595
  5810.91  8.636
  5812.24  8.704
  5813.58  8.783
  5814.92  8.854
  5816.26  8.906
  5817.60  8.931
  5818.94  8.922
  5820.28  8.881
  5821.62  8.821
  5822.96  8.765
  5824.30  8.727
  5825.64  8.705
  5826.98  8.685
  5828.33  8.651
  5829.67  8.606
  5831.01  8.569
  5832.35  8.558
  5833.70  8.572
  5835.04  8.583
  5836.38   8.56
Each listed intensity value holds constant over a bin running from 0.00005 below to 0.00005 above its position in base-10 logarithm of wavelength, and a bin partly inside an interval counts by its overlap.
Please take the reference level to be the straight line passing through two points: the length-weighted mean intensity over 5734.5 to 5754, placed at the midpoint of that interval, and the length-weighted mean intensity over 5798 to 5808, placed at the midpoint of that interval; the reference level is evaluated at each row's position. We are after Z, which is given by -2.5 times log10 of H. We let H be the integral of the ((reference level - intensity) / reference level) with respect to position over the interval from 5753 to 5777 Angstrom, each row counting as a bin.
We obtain 1.6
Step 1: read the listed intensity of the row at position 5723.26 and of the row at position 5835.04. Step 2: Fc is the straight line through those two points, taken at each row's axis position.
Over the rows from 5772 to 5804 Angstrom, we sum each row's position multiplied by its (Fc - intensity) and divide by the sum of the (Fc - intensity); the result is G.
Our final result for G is 5778.6 Angstrom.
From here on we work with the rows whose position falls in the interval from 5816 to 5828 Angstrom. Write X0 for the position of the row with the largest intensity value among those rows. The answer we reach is 5817.60 Angstrom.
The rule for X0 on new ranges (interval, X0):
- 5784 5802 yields 5784.21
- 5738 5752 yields 5745.71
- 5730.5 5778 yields 5762.94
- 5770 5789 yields 5782.87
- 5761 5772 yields 5762.94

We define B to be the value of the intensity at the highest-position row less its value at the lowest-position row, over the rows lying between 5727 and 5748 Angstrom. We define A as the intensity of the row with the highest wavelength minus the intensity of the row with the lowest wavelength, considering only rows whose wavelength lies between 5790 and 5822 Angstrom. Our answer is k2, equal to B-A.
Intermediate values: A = 0.38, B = 0.05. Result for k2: -0.3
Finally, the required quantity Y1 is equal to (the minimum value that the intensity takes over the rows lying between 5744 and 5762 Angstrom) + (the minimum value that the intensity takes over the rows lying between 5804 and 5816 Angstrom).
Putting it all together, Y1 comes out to 17.0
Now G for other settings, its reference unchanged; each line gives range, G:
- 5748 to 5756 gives 5752.3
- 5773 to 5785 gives 5775.0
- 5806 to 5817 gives 5814.1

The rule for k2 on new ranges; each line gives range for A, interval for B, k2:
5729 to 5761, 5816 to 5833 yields -0.5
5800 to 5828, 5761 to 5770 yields -0.4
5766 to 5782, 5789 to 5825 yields 0.2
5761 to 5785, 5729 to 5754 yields 0.0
